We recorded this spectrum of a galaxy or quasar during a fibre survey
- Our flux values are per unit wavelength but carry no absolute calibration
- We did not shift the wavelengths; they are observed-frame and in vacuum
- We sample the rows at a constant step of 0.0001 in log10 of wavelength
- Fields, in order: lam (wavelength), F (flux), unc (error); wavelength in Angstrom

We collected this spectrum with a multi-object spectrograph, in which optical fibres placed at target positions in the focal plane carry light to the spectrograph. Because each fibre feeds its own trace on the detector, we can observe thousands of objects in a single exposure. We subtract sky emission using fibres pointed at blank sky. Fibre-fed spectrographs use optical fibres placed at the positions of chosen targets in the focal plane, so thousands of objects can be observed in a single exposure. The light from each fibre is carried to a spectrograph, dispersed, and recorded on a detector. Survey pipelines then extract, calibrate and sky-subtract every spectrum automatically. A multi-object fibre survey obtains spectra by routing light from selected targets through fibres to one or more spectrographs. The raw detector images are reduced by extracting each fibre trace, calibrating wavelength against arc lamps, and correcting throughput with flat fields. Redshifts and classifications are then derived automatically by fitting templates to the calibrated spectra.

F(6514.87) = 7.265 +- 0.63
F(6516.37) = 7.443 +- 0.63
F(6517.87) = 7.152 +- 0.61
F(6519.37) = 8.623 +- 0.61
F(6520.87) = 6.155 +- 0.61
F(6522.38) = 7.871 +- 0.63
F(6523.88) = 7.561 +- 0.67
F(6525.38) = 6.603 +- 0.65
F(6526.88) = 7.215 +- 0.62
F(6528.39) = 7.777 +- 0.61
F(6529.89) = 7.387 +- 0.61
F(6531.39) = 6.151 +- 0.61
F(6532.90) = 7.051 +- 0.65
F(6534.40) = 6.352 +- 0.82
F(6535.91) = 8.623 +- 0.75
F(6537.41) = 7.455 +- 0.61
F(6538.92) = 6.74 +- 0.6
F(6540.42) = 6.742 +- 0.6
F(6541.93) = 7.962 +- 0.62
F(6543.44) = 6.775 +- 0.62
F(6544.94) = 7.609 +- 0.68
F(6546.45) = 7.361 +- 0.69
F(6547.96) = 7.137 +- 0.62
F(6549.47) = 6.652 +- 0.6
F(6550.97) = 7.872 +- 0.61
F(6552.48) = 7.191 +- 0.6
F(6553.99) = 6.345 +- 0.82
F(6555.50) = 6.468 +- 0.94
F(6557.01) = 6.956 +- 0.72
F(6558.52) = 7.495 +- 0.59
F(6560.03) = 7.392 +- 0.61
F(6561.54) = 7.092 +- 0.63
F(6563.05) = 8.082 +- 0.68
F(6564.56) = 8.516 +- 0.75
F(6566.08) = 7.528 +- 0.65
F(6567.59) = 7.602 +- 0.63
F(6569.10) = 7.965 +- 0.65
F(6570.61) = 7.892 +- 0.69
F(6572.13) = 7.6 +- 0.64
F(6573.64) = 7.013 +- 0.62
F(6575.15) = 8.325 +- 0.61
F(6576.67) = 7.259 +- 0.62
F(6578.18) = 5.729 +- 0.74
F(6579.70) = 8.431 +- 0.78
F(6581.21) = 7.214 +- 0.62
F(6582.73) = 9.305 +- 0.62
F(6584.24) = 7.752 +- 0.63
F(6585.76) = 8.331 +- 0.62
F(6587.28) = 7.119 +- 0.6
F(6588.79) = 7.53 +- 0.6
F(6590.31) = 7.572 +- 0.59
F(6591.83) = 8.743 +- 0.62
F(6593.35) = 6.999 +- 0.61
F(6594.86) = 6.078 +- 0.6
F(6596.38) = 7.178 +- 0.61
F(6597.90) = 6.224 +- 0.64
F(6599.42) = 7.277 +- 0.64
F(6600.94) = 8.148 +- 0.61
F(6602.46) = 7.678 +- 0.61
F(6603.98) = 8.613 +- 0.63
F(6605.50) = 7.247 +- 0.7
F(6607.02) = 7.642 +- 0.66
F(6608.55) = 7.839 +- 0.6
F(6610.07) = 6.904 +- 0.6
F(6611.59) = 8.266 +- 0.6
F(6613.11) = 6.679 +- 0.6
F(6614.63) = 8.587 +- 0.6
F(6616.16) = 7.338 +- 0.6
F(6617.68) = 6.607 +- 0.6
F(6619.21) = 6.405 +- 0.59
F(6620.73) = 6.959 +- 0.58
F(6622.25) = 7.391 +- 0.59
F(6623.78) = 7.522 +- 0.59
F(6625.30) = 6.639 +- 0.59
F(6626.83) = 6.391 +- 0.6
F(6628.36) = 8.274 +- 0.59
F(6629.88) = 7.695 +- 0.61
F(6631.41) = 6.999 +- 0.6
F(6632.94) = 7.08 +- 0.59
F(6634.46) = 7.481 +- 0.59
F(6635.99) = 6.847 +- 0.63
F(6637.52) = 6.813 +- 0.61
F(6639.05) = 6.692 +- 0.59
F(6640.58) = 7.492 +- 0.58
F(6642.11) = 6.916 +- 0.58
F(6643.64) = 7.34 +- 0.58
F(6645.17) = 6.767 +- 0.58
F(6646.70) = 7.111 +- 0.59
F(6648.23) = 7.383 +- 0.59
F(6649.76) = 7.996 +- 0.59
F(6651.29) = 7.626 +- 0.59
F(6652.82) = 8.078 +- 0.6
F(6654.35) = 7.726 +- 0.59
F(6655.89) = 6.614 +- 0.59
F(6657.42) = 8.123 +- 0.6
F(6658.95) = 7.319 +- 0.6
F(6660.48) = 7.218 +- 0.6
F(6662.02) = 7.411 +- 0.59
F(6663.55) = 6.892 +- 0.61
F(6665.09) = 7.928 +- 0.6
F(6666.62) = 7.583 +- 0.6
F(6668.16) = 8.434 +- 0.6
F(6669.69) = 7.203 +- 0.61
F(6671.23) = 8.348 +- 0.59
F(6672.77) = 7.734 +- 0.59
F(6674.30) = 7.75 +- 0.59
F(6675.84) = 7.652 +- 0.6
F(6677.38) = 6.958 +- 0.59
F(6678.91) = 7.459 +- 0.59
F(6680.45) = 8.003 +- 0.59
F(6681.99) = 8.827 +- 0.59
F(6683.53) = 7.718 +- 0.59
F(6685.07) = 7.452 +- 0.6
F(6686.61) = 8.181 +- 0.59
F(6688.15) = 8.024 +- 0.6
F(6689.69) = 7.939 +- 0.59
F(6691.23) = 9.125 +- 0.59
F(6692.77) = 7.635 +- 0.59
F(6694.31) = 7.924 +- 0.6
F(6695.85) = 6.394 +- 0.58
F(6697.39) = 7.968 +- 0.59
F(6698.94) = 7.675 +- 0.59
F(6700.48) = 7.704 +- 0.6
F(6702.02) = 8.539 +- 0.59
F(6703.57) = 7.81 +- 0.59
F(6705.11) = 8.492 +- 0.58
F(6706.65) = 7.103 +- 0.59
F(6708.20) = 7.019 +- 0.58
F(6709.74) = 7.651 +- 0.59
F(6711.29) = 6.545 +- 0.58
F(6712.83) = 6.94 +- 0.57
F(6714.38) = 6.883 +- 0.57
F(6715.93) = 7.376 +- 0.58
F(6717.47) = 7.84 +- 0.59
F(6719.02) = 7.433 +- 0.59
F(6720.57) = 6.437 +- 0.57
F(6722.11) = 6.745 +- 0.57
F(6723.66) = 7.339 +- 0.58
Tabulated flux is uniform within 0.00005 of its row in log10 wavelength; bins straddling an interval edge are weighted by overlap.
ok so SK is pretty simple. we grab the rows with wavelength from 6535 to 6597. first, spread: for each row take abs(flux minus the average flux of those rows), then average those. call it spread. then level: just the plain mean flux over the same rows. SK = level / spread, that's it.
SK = 13.1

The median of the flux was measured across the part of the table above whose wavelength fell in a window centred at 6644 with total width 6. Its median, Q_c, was 7.0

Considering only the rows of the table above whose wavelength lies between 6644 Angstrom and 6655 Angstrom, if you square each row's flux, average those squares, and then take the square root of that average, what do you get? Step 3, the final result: 7.54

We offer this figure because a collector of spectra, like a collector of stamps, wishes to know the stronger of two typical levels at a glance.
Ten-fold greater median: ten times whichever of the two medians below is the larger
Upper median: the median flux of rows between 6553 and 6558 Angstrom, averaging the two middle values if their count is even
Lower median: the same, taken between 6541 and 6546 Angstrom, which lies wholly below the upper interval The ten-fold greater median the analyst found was 76.1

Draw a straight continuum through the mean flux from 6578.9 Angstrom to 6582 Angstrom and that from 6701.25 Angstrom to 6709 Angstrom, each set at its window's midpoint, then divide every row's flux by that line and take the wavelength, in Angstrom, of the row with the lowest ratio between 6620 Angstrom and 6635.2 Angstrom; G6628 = 6626.83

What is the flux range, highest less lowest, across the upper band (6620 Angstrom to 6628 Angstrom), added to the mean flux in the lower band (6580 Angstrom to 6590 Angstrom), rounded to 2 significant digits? 9.0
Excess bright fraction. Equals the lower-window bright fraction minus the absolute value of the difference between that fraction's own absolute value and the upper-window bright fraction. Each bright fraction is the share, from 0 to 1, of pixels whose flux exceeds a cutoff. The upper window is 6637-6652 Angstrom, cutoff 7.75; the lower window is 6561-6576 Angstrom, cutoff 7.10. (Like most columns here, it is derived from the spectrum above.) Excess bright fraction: 0.10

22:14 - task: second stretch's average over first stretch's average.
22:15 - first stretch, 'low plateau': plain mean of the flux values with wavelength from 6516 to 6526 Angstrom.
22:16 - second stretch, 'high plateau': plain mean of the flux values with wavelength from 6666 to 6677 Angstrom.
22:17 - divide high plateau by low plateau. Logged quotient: 1.06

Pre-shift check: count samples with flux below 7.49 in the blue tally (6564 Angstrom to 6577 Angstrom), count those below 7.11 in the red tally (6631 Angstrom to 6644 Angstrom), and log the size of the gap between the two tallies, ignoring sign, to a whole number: 4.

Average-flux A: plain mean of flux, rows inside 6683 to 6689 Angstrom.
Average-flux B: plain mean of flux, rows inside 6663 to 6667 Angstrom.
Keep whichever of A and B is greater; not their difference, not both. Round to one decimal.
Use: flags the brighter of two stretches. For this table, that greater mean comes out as 7.8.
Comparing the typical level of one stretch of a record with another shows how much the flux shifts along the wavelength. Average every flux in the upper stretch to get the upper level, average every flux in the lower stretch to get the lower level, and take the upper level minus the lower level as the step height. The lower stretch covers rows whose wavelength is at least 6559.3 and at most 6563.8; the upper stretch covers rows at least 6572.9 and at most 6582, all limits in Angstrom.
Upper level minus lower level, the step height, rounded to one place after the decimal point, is -0.2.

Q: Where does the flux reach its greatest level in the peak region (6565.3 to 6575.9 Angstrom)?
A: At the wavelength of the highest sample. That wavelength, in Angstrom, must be 6575.15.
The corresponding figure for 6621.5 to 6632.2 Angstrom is 6628.36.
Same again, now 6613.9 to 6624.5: 6614.63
